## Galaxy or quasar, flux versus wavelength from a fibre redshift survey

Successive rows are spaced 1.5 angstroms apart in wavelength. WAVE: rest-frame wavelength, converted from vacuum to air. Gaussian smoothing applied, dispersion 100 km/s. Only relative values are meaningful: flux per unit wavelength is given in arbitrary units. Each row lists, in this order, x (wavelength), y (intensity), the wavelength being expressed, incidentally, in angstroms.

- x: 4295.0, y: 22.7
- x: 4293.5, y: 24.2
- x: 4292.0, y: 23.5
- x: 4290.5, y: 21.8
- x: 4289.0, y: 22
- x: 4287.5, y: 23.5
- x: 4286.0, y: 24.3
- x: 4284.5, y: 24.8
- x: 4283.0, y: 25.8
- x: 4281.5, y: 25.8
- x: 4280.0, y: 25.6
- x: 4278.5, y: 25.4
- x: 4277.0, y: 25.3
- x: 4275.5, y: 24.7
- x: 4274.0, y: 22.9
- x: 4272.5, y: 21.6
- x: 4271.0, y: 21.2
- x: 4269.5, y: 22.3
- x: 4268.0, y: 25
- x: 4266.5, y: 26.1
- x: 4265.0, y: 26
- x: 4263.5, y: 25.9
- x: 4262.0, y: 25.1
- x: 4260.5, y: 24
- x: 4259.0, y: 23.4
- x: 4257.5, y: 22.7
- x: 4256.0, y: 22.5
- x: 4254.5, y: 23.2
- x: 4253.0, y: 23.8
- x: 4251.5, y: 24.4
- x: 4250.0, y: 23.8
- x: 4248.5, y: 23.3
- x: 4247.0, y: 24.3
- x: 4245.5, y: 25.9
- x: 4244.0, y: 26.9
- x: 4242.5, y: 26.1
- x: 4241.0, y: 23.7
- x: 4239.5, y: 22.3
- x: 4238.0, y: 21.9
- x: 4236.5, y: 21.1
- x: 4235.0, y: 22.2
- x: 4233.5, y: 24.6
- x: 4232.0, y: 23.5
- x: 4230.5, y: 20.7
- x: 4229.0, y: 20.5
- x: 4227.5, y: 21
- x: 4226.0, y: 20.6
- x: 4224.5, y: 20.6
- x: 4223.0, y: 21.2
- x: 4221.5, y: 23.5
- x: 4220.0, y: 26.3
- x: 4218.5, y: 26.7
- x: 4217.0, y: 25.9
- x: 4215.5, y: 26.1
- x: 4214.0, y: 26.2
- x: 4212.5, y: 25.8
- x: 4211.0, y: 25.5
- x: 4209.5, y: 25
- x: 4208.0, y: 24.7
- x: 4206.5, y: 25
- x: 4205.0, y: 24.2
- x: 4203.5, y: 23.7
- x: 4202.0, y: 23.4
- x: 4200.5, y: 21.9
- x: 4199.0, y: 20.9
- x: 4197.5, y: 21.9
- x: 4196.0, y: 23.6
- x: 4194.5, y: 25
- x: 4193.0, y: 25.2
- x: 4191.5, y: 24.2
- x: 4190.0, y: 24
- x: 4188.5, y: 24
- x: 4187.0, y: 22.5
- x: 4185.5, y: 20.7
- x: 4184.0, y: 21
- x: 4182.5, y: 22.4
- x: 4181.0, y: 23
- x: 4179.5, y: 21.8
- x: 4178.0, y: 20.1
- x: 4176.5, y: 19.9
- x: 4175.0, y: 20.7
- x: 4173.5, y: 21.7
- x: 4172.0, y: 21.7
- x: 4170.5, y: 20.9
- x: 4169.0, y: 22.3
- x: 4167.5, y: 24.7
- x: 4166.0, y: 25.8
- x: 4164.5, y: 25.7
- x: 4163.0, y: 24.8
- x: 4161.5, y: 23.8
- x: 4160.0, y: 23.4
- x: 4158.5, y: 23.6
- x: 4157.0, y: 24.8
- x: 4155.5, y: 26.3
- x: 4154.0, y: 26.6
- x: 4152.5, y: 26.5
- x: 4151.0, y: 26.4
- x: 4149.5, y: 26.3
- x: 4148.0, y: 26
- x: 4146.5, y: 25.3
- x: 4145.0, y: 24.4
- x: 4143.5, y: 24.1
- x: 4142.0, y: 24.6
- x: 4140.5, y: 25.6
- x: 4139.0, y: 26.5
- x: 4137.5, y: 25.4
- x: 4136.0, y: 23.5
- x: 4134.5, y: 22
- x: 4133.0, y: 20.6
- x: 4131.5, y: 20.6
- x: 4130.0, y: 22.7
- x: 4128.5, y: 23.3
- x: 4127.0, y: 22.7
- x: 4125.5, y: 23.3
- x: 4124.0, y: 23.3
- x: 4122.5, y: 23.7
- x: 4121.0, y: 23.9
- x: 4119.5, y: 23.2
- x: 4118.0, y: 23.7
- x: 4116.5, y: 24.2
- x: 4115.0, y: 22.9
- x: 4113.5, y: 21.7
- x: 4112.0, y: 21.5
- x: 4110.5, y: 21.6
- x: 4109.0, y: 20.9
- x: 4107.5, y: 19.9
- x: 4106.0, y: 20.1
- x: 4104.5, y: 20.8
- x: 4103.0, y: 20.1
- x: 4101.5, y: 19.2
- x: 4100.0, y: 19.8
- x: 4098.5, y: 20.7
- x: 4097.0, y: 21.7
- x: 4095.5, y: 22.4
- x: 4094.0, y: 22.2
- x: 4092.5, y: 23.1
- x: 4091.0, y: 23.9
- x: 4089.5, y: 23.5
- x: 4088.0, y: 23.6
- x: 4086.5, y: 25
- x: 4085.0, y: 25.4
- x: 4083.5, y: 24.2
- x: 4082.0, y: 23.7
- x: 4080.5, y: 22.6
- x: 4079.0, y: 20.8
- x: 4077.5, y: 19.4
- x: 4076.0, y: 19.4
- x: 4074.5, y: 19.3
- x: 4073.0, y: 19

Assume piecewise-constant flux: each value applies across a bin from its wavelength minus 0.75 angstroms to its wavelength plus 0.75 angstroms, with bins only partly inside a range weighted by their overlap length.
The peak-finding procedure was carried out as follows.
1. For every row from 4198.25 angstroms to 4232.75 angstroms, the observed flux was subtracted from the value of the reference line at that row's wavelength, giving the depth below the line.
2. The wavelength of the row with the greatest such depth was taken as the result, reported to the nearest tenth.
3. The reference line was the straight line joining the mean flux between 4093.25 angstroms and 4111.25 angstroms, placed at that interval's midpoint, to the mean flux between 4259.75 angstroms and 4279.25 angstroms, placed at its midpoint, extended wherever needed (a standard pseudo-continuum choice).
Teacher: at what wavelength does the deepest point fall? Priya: 4229.0 angstroms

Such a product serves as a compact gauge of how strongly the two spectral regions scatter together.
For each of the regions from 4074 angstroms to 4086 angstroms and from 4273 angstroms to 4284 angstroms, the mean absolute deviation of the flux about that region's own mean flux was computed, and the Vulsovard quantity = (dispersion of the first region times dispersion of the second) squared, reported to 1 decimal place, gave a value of 2.4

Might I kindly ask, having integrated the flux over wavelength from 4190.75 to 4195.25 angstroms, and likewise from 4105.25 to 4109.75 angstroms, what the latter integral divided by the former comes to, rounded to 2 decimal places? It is 0.82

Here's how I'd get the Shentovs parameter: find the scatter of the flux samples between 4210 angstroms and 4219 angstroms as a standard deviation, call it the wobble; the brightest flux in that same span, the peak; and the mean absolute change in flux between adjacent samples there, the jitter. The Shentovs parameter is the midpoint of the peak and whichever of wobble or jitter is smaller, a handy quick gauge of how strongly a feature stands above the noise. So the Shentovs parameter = 13.5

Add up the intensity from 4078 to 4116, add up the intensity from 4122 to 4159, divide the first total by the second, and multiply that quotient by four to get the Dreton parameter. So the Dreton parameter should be 3.63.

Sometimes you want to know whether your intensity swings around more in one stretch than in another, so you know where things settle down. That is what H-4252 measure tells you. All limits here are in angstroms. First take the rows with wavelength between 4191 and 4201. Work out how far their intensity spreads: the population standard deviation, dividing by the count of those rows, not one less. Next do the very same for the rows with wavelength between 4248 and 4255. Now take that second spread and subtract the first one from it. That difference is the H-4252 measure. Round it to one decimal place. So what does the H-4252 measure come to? -1.1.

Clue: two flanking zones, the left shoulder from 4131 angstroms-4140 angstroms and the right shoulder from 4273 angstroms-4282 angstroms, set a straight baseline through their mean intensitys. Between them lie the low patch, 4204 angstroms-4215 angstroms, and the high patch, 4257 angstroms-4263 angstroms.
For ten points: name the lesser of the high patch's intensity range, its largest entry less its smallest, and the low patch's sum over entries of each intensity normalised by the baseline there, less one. 0.33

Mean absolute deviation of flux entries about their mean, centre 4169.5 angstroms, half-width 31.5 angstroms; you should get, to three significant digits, 1.71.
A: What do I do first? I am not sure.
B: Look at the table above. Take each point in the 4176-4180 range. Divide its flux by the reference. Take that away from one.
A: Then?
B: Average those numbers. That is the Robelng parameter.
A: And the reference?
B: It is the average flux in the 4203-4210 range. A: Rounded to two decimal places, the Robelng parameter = 0.16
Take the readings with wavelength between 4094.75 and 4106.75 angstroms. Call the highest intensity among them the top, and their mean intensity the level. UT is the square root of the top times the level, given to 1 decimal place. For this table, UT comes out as 21.5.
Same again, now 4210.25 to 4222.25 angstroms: 26.2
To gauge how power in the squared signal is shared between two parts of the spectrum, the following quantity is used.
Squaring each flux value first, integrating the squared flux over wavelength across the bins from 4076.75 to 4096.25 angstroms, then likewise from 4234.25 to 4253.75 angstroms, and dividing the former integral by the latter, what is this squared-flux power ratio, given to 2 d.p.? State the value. 0.94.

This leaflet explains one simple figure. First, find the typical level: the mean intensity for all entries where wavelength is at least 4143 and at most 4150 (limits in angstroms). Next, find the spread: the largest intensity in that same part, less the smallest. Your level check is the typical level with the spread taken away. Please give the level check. 23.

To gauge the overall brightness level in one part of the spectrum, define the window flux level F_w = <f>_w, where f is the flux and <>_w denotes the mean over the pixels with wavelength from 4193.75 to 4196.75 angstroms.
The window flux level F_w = 24.3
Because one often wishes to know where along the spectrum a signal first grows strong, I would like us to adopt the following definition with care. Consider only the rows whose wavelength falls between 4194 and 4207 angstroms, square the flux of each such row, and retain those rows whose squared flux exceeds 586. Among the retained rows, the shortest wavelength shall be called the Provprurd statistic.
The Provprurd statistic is 4194.5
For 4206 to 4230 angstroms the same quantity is 4206.5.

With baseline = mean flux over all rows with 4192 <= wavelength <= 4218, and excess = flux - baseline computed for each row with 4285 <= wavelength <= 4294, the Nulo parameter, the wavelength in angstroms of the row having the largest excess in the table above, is 4286.0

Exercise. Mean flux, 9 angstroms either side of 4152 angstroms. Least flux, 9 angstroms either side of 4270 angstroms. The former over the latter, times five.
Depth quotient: 6.0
